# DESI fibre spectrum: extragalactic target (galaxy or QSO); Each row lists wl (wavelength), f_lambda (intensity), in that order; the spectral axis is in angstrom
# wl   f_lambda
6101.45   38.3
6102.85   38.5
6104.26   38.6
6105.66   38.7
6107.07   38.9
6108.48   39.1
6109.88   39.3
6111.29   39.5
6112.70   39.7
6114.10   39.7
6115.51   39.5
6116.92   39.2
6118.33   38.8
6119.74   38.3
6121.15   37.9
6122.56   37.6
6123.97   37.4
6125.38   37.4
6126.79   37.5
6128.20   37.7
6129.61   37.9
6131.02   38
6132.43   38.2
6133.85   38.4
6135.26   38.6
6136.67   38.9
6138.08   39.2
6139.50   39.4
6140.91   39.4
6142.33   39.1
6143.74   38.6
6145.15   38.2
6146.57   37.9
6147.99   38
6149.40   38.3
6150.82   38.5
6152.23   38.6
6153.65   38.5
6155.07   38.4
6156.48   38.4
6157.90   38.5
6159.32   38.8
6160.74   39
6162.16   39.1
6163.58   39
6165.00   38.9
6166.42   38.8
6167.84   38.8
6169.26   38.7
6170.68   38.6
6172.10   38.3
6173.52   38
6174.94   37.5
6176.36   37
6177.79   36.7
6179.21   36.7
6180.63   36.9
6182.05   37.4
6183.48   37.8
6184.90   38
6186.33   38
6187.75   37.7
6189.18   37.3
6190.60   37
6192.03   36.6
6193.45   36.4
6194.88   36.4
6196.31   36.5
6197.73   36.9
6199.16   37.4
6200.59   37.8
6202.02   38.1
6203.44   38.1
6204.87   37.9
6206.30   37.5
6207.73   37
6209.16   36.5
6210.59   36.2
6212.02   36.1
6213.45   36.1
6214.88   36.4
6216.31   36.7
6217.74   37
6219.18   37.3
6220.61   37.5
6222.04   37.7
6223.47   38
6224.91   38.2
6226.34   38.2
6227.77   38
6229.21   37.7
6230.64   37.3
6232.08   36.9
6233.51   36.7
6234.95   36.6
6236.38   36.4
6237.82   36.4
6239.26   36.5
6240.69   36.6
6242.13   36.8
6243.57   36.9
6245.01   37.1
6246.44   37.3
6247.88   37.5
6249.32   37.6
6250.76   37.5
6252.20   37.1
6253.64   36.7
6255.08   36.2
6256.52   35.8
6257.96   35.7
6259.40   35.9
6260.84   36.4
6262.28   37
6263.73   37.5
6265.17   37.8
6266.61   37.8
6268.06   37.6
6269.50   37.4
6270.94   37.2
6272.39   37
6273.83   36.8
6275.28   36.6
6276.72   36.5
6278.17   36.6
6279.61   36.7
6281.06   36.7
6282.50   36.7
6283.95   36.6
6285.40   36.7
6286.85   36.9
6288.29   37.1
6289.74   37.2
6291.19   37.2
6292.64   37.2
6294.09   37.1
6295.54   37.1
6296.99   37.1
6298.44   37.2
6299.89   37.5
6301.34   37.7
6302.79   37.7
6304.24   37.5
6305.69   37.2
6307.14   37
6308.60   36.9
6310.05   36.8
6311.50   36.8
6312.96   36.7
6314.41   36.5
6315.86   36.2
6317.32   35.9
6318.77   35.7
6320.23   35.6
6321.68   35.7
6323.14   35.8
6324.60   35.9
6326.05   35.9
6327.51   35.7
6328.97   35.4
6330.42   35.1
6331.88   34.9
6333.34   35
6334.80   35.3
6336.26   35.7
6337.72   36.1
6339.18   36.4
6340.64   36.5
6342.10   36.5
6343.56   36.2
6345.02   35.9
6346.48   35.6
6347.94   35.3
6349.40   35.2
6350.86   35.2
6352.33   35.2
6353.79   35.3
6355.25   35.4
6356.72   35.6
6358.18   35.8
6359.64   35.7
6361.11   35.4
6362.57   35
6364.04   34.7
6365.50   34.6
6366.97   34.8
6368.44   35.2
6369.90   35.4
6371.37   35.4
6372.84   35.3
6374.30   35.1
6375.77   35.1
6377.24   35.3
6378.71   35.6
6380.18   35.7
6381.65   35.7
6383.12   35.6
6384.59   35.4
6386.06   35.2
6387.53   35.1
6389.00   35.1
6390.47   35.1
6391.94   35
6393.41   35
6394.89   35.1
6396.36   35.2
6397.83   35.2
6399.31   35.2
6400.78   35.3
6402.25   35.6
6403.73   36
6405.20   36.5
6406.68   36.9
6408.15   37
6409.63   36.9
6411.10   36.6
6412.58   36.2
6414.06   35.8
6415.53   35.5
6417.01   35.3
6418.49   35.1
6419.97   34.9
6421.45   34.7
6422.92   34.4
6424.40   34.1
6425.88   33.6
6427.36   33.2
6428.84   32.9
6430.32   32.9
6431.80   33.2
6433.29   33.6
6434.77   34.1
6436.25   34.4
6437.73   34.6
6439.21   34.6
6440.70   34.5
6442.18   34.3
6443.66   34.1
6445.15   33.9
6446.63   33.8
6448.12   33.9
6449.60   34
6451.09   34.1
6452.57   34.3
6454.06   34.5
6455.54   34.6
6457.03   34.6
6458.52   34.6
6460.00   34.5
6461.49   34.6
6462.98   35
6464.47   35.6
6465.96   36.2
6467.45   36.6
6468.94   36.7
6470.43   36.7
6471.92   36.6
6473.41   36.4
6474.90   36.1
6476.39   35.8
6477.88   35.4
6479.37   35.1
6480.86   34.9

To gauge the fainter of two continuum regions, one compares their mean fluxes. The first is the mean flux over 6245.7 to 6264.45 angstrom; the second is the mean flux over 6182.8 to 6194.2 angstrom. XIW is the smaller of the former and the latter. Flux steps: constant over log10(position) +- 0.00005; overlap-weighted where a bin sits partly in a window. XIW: 36.8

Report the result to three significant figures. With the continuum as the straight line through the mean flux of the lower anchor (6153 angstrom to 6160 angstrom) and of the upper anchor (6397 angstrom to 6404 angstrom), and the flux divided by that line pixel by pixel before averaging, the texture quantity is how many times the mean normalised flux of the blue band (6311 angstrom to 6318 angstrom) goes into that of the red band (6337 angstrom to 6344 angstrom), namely 1.01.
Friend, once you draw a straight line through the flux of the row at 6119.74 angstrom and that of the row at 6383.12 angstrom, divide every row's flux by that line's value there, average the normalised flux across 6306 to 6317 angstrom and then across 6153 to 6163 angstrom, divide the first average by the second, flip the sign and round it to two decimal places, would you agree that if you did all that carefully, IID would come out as -0.99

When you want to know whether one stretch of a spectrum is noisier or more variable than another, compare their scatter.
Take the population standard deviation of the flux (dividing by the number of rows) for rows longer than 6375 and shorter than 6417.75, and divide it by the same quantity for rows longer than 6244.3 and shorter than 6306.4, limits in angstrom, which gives 1.2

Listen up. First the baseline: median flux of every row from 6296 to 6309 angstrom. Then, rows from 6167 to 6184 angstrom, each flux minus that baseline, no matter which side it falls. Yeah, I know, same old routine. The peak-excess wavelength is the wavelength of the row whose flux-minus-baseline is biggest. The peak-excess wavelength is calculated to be 6167.84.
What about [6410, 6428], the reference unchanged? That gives 6411.10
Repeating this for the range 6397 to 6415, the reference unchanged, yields 6408.15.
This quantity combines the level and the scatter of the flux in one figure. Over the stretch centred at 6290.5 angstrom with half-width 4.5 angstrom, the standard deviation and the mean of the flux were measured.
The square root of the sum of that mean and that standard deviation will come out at 6.10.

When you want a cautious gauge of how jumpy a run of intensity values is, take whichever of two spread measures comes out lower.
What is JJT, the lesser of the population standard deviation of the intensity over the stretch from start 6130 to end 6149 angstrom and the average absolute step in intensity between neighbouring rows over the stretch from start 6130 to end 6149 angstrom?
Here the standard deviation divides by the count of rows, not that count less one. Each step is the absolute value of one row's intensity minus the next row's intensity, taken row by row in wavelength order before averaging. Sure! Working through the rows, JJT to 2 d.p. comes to 0.25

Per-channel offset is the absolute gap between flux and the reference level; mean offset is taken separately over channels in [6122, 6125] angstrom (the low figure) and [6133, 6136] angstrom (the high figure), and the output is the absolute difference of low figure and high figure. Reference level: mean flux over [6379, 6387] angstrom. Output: 1.0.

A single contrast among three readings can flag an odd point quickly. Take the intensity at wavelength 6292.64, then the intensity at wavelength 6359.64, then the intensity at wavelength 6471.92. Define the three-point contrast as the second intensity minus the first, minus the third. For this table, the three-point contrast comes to -38.1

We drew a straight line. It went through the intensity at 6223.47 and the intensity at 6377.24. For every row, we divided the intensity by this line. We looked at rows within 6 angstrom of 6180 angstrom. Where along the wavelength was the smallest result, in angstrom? 6177.79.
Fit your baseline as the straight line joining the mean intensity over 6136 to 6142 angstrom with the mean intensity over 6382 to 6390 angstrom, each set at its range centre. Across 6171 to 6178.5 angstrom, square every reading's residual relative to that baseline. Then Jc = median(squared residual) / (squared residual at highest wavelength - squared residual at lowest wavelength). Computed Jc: 0.4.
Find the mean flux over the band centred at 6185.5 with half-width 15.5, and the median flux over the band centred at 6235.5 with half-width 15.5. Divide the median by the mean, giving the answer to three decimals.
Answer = 1.000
